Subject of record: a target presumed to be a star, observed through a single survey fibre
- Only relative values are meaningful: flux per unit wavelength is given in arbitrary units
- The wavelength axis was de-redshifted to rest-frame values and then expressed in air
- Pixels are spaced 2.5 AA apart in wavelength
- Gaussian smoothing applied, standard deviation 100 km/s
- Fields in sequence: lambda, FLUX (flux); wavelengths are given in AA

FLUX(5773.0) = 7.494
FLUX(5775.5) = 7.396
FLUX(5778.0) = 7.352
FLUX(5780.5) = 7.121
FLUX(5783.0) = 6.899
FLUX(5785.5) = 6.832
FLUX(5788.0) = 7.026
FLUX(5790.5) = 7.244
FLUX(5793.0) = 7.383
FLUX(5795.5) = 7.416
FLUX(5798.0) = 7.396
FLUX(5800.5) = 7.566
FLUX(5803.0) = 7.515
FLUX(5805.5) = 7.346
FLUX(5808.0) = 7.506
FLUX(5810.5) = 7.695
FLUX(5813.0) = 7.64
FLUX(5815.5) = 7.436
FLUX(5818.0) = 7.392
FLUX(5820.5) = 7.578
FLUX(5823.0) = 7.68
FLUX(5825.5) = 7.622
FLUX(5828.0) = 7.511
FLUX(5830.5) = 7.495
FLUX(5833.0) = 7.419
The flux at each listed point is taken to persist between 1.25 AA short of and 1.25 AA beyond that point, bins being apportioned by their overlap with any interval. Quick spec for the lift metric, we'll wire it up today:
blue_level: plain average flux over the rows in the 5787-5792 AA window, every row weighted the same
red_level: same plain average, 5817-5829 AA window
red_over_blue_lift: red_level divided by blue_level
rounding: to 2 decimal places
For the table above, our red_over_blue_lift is 1.06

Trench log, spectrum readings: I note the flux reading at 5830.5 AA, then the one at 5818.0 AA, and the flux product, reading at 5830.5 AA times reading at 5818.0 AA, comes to 55.4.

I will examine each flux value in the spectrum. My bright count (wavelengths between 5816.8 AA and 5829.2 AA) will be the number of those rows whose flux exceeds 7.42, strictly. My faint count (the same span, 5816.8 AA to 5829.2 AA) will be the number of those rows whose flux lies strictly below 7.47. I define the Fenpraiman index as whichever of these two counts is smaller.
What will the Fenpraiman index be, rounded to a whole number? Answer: 1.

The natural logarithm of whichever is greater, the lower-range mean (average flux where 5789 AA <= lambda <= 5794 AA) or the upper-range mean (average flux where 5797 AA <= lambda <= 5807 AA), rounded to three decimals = 2.009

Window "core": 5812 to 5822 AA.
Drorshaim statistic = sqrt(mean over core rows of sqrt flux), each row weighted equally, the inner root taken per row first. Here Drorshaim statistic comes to 1.66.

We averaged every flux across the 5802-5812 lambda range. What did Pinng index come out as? 7.52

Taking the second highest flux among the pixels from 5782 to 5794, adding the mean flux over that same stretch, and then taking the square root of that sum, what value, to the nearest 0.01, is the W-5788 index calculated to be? 3.78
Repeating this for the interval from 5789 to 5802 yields 3.85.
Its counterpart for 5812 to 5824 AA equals 3.90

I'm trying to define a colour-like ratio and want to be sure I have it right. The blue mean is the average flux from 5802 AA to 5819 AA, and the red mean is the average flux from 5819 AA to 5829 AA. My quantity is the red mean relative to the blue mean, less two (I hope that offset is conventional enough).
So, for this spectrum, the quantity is -0.988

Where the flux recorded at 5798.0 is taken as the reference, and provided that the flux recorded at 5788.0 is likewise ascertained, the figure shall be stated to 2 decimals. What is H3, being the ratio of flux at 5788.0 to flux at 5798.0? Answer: 0.95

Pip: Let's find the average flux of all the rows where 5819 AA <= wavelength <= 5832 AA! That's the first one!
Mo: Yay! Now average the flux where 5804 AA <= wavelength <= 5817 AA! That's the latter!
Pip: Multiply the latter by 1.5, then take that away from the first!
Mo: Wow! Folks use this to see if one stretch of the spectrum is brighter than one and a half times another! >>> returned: -3.71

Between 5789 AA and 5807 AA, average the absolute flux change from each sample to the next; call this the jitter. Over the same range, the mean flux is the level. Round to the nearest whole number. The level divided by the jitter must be 76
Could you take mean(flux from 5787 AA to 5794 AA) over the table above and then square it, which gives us 52.1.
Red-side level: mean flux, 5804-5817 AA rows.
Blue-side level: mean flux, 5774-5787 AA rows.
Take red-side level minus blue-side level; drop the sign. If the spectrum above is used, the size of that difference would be 0.40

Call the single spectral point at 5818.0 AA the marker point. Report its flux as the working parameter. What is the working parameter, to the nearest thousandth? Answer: 7.392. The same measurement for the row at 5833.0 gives 7.419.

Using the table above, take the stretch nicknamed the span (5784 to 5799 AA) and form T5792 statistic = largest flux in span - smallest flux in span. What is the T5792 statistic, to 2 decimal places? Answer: 0.58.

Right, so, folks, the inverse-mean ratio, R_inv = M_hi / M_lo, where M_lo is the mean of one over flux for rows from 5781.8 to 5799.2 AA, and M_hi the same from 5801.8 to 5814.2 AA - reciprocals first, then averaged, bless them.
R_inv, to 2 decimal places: 0.95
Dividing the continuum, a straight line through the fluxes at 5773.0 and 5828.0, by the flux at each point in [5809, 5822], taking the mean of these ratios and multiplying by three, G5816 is 2.98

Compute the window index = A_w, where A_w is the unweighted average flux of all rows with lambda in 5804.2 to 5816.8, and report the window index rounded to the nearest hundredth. 7.52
